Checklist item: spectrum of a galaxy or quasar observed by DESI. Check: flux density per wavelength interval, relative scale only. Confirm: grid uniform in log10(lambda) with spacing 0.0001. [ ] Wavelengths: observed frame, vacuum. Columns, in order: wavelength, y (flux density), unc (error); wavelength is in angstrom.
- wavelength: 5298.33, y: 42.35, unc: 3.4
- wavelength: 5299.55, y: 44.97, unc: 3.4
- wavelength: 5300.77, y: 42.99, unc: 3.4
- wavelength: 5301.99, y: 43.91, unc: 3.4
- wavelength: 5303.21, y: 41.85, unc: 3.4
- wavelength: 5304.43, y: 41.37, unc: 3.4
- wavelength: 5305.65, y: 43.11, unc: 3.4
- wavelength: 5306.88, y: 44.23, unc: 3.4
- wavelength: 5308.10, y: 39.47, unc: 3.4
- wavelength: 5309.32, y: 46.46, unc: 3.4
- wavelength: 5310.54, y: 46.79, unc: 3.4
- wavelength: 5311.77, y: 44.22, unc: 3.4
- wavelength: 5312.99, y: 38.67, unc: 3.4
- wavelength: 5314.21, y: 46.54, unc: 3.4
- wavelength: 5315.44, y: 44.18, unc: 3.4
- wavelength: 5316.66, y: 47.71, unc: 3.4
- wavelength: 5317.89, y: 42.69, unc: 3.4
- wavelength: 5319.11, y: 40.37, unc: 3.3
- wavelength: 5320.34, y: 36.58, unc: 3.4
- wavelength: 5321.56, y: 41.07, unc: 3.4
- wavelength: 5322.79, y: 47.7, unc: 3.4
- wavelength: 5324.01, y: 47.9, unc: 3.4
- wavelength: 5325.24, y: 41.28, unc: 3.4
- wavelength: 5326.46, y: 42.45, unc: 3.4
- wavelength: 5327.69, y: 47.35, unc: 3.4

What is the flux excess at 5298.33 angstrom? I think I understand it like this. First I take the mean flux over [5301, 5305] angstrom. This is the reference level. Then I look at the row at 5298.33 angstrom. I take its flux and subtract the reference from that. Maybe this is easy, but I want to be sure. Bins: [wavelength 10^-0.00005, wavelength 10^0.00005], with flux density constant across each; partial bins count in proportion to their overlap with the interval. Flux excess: 0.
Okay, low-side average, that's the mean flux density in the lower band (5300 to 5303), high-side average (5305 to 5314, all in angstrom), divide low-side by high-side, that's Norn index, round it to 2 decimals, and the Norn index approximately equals 1.00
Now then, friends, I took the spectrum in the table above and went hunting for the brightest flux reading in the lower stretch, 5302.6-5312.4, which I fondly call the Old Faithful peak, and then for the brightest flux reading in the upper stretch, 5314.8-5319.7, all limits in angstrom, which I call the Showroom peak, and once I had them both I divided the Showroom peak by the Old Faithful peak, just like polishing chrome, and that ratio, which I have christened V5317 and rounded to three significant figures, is 1.02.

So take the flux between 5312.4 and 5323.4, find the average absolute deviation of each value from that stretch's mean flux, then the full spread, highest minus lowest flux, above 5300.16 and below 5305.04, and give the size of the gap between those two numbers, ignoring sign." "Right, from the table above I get 0.7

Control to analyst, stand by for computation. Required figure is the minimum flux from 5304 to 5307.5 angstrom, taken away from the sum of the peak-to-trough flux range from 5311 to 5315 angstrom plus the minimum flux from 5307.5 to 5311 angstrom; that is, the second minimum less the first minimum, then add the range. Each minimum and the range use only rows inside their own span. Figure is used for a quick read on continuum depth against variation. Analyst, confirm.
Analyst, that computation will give 6.0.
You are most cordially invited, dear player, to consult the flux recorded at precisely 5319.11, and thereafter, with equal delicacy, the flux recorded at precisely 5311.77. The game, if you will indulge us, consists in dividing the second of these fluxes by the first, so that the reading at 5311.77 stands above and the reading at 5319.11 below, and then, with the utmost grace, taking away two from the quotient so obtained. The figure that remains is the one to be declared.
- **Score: -0.90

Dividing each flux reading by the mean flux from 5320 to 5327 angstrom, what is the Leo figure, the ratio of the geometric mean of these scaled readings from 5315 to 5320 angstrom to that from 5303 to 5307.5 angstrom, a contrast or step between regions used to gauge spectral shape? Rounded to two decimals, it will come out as 1.02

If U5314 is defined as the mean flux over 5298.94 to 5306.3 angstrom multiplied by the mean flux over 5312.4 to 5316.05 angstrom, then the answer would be 1856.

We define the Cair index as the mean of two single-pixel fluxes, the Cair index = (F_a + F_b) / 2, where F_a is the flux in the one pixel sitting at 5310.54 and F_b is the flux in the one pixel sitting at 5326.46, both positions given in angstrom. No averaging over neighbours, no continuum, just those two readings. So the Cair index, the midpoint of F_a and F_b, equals 45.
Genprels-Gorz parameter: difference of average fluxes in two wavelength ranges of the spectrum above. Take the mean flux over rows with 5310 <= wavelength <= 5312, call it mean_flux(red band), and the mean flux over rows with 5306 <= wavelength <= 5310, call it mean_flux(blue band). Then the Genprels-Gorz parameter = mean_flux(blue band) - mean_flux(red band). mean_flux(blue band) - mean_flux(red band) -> -2.1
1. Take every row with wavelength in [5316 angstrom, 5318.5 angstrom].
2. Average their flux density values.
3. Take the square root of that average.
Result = 6.72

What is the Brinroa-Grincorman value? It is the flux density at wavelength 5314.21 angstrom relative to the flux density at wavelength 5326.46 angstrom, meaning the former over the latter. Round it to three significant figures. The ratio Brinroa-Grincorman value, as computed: 1.10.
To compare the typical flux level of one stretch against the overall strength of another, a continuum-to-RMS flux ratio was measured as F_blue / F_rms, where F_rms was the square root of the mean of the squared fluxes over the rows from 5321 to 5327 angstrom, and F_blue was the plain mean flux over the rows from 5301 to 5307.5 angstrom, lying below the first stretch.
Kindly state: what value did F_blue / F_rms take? 0.97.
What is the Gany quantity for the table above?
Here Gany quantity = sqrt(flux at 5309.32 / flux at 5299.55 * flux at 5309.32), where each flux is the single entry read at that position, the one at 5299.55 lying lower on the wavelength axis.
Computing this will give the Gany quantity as 6.9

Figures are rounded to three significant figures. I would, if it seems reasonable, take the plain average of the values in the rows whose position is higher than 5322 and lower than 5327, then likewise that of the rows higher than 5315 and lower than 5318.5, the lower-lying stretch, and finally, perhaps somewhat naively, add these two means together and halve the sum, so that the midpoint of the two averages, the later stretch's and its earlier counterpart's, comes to 44.8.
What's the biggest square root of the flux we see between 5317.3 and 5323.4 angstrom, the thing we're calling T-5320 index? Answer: 6.91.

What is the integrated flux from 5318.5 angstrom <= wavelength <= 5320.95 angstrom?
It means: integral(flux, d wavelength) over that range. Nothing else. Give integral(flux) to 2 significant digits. 94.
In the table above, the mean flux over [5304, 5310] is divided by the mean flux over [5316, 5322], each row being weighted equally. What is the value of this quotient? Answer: 1.03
